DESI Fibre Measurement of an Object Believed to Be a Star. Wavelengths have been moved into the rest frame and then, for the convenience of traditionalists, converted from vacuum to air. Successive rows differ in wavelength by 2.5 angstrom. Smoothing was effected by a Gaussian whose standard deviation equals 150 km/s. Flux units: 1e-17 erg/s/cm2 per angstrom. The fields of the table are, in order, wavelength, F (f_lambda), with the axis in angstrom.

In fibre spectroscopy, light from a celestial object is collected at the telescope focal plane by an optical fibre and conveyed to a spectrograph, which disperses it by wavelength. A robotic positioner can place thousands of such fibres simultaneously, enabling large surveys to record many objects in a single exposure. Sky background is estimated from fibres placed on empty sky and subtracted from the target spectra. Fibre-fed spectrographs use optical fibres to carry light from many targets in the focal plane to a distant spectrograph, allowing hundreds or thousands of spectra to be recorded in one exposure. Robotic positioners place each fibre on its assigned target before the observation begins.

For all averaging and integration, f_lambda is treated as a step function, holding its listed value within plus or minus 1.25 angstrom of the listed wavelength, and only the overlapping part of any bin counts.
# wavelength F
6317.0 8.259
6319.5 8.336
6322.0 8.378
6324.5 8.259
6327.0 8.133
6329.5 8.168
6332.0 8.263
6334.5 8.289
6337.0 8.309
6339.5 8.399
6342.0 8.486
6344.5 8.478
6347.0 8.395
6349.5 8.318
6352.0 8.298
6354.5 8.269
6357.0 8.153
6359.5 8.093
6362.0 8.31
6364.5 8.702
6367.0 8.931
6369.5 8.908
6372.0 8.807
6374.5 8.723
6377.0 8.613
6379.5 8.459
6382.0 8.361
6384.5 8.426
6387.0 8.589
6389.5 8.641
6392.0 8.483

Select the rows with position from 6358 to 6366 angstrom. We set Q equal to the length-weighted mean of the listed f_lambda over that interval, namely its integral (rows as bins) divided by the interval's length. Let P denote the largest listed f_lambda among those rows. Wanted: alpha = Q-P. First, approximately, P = 8.702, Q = 8.38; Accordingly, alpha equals -0.32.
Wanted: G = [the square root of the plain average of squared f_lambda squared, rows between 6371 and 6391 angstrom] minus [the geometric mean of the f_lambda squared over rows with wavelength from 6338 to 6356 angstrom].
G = 3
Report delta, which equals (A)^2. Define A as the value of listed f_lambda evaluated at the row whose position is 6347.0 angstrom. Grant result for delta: 70.5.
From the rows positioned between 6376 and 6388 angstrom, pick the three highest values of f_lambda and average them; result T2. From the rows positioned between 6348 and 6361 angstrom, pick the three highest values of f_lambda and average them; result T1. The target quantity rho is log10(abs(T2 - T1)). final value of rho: -0.6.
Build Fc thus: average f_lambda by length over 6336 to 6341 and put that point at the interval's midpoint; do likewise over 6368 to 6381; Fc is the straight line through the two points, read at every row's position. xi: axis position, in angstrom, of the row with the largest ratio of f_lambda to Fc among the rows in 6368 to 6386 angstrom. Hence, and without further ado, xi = 6369.5 angstrom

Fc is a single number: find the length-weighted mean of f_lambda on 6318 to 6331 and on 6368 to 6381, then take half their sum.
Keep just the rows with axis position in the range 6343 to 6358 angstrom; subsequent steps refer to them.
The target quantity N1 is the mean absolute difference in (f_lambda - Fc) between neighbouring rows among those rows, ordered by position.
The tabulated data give 0.065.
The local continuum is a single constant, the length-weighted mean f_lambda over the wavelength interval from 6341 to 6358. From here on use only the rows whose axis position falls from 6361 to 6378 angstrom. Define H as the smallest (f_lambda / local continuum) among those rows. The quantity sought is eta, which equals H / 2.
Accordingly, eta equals 0.498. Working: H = 1.00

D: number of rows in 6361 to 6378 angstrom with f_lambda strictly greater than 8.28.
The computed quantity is 7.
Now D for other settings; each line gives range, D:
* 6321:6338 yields 3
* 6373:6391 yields 7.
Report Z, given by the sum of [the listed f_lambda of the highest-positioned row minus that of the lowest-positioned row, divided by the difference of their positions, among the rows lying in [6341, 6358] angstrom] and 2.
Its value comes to 1.98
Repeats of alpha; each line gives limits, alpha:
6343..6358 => -0.15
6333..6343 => -0.12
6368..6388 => -0.29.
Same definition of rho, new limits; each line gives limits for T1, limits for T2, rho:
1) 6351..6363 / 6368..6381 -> -0.3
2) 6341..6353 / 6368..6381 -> -0.4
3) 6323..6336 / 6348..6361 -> -1.6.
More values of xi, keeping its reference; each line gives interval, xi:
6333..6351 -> 6342.0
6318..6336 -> 6322.0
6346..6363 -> 6347.0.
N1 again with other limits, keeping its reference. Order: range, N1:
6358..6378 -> 0.165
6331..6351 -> 0.056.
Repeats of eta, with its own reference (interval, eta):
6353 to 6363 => 0.485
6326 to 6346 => 0.487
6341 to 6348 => 0.503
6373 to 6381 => 0.507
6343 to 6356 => 0.496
